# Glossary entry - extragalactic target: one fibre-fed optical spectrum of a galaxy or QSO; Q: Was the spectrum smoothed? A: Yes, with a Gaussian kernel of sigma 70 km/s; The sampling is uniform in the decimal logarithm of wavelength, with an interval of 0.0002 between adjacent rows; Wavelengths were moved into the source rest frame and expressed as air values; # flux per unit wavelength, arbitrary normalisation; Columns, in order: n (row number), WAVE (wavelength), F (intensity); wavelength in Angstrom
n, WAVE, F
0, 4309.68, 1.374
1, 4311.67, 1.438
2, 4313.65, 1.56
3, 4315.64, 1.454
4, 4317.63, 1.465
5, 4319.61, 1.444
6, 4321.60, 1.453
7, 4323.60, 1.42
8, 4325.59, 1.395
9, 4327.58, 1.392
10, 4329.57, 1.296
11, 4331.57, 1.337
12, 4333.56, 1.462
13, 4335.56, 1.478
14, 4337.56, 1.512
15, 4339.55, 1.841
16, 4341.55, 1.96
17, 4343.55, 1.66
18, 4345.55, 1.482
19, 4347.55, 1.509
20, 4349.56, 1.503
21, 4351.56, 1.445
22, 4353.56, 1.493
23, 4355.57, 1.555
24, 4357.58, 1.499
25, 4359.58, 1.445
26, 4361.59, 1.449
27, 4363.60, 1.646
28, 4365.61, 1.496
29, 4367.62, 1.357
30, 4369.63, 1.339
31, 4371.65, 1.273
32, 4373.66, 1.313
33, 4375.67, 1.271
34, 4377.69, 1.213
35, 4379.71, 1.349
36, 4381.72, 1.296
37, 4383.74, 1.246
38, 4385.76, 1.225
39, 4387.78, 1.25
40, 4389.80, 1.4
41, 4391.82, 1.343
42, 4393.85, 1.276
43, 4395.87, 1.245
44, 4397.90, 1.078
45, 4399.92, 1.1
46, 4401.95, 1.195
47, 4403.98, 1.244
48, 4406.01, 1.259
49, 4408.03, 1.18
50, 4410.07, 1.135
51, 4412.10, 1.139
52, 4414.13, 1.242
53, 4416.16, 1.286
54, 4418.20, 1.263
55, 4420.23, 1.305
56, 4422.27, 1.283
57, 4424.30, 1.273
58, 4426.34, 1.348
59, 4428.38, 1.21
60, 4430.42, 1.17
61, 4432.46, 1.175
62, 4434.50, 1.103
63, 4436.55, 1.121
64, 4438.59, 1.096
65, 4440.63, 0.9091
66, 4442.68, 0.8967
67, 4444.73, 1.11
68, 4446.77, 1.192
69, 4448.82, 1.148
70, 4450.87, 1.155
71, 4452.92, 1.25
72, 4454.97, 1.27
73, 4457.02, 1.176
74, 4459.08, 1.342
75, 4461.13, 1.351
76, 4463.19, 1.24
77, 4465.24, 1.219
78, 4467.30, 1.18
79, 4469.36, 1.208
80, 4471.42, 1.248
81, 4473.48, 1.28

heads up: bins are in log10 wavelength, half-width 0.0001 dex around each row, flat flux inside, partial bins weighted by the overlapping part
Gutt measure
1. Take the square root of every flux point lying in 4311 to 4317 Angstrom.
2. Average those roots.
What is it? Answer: 1.22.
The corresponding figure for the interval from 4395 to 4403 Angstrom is 1.07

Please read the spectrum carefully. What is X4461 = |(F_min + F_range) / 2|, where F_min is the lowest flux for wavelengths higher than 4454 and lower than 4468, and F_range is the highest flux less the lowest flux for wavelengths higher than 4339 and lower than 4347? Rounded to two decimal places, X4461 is 0.83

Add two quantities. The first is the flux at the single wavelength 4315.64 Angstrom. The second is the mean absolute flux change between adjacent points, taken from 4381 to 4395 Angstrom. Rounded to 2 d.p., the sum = 1.52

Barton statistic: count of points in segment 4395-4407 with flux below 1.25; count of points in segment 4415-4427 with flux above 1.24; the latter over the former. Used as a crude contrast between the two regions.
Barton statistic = 1.2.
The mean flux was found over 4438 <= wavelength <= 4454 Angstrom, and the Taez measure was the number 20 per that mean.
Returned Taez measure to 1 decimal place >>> 18.3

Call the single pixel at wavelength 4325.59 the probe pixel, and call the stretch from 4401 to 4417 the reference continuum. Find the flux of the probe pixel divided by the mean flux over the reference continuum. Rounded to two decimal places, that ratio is 1.15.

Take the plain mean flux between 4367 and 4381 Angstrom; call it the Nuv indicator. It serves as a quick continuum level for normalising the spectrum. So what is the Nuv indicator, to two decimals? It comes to 1.30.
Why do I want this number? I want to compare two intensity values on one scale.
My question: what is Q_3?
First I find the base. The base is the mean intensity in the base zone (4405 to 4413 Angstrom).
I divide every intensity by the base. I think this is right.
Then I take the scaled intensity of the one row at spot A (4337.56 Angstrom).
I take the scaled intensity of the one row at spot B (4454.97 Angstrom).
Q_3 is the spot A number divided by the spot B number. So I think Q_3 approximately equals 1.19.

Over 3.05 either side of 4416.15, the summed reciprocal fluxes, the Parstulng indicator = 2.4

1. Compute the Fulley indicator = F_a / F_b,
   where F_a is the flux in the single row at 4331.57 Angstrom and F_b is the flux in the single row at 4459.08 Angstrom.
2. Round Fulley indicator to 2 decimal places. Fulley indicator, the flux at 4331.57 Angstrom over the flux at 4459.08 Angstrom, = 1.00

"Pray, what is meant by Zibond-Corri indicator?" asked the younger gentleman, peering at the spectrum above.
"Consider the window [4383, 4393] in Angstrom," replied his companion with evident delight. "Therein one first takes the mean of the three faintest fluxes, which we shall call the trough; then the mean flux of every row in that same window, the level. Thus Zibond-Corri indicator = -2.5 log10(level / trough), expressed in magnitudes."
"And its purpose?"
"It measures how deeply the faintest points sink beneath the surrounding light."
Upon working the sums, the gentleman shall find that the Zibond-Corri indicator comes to -0.045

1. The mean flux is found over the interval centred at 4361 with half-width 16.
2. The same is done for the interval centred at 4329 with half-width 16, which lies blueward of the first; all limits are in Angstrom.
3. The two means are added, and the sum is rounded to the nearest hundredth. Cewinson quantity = 2.95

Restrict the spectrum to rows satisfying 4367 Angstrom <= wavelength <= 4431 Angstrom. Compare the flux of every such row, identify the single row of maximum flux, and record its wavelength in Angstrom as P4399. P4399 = 4389.80 Angstrom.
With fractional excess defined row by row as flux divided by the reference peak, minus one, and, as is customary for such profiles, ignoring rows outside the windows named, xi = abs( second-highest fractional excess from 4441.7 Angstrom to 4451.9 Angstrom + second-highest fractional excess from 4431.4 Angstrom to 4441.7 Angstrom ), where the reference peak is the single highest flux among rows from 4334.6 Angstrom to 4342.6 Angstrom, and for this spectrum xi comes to 0.84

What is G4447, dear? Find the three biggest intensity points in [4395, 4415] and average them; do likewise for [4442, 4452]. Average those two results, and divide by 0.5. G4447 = 2.41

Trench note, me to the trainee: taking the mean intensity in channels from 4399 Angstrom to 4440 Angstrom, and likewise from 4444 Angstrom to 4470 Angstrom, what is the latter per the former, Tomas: 1.01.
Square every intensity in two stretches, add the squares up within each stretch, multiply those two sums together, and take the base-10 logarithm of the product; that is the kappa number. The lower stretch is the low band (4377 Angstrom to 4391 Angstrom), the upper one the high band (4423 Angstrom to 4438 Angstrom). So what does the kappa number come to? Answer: 2.07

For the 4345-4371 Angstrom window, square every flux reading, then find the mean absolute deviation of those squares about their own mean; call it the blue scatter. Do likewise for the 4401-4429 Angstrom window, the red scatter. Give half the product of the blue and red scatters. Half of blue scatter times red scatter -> 0.010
